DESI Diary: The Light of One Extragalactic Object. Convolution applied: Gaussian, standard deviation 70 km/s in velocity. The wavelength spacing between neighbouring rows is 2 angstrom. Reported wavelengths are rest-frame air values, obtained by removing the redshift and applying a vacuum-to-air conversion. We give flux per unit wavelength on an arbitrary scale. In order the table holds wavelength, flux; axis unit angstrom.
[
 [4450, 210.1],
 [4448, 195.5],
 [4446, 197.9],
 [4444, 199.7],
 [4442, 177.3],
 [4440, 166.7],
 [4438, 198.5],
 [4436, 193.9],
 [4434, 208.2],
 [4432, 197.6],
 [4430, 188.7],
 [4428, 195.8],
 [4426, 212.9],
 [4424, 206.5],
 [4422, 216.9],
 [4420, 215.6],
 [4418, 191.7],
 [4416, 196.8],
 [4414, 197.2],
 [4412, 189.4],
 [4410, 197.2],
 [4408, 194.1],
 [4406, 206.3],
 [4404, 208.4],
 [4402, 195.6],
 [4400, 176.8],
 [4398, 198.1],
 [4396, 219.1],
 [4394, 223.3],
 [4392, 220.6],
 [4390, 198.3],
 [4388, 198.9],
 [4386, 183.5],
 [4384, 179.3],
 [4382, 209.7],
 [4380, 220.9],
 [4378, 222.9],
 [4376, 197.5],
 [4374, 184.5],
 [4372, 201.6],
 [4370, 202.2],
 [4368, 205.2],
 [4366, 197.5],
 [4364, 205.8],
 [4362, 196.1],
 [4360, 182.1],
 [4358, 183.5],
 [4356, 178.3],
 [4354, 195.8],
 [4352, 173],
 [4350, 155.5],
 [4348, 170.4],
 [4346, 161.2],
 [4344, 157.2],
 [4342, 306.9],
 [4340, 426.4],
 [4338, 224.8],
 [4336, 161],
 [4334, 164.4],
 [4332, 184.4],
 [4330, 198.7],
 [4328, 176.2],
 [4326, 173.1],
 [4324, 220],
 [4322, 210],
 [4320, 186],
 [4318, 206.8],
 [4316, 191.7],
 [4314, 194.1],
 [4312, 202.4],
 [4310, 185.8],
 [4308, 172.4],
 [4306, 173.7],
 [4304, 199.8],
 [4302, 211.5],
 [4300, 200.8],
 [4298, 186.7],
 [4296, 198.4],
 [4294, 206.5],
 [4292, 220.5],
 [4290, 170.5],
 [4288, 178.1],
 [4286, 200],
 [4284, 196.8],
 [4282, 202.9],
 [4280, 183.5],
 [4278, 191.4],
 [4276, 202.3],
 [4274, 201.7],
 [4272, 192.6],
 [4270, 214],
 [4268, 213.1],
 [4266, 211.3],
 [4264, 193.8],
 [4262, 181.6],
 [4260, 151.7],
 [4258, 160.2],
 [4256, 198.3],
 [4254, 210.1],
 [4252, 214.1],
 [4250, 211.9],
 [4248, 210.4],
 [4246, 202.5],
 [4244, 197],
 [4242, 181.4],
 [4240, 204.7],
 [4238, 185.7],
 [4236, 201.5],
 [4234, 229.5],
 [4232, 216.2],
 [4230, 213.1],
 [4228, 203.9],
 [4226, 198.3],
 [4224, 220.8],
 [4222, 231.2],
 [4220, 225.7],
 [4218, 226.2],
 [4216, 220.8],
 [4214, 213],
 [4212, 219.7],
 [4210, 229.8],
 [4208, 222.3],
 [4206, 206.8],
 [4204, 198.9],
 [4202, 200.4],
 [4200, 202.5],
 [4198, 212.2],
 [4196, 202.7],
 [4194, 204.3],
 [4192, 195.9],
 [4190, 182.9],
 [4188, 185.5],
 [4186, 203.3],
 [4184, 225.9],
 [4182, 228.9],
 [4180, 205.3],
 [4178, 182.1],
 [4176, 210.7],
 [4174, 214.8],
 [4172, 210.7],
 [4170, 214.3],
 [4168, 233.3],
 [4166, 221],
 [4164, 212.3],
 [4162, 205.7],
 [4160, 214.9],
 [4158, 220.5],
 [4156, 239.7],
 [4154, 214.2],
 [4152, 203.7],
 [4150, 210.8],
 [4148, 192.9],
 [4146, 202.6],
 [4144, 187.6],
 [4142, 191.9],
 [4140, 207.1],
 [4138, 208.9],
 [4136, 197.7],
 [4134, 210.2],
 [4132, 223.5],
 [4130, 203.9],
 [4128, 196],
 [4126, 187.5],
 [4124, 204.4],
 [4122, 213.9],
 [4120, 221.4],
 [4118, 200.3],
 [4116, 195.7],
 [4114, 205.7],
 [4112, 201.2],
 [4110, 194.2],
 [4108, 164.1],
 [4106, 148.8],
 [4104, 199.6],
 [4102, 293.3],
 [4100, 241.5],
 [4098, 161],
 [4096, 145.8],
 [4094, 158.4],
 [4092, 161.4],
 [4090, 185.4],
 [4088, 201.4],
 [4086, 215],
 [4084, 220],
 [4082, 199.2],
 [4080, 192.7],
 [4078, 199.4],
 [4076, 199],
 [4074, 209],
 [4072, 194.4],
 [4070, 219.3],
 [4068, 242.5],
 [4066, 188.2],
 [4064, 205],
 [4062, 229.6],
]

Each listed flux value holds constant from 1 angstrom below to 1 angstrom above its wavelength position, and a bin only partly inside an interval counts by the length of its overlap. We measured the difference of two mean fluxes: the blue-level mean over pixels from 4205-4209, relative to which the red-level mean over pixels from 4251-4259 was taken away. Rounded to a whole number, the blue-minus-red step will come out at 19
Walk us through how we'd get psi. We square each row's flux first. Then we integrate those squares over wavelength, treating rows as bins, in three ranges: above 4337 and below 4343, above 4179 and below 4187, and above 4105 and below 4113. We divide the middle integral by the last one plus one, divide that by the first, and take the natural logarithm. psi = -13.0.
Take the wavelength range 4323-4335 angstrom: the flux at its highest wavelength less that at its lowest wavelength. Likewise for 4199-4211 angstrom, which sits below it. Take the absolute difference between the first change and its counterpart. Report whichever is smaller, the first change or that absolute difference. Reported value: -56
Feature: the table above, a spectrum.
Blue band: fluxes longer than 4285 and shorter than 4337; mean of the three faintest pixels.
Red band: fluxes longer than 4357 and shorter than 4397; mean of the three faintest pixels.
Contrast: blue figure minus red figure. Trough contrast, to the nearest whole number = -16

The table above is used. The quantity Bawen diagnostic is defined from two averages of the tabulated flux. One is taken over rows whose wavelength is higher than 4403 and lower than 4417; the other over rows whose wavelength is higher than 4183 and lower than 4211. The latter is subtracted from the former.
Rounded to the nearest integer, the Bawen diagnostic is -7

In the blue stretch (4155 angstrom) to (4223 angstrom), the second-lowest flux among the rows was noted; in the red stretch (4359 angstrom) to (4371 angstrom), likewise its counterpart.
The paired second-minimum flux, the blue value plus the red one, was 379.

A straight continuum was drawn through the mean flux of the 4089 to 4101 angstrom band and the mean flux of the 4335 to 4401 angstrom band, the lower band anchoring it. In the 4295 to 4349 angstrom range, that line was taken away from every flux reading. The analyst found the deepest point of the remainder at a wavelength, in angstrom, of 4344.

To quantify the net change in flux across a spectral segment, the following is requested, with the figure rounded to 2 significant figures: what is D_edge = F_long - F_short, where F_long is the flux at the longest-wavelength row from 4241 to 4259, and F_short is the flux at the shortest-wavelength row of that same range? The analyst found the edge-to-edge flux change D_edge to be -21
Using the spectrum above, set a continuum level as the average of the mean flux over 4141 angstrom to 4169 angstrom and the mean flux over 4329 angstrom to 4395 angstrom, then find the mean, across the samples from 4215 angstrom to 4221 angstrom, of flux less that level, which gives 18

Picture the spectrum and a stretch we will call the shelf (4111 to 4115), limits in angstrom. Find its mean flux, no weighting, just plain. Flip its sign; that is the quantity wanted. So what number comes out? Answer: -203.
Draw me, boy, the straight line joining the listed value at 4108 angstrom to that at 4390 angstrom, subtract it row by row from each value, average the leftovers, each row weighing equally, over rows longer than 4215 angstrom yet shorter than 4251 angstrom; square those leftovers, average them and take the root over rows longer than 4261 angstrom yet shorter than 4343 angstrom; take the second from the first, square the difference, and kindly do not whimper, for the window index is 183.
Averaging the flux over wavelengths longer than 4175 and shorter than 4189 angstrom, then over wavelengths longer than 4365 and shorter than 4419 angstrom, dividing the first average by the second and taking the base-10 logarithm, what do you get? 0.01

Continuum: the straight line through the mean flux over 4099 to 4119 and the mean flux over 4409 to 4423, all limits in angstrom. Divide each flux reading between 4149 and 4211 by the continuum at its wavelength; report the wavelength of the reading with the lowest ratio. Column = 4178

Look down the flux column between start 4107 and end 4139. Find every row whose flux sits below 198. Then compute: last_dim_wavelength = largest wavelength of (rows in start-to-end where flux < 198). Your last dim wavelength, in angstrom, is 4136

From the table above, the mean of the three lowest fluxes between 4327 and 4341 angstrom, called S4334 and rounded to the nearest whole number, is 167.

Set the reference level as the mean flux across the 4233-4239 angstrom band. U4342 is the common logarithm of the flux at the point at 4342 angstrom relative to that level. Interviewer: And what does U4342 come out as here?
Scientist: 0.17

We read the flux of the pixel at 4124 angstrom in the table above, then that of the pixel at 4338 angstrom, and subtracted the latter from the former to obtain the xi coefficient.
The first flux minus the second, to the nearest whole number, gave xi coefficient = -20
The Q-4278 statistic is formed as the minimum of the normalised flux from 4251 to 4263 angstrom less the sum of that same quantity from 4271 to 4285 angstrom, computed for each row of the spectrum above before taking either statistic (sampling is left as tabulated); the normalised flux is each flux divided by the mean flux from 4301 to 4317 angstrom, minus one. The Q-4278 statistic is -0.37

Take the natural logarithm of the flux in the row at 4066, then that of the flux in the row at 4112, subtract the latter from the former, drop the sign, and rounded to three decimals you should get 0.067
